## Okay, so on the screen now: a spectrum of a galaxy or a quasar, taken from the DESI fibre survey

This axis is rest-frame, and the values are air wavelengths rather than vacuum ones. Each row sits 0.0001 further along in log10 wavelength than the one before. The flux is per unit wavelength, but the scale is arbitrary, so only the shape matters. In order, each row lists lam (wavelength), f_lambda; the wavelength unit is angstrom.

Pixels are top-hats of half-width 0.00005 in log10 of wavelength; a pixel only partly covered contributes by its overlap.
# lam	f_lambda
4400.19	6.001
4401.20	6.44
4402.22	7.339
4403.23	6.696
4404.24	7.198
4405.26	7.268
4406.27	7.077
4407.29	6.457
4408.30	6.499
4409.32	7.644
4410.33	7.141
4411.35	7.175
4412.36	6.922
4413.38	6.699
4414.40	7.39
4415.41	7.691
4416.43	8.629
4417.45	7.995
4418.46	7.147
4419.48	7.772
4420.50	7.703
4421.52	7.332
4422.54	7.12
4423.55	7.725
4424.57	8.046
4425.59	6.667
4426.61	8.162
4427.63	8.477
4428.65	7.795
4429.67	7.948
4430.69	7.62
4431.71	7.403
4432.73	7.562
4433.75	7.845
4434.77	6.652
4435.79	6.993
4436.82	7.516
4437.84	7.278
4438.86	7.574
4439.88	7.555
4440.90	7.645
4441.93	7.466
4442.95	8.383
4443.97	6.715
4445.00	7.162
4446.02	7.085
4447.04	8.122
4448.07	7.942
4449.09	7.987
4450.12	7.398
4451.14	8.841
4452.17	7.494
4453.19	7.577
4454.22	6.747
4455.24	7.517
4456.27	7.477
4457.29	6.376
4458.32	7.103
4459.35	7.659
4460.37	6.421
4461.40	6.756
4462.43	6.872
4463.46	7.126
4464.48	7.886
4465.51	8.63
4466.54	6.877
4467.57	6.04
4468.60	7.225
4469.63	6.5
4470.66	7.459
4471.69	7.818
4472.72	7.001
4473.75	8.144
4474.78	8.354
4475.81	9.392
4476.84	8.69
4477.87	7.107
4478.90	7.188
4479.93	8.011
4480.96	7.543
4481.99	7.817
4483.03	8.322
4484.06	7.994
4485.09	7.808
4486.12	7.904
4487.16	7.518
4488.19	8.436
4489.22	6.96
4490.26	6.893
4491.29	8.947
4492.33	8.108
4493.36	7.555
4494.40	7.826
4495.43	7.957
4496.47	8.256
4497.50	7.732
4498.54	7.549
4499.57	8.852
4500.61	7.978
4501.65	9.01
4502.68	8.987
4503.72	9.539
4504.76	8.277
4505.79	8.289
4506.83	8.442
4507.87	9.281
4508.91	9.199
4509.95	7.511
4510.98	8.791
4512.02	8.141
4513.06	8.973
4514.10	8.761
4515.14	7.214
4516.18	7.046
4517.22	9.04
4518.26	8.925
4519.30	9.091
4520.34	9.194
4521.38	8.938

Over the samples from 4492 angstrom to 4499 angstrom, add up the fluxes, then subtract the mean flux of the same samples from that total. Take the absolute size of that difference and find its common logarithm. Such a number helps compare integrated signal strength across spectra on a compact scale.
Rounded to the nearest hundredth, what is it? 1.67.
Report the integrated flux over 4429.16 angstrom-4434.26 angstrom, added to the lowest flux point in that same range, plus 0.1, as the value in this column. 46.7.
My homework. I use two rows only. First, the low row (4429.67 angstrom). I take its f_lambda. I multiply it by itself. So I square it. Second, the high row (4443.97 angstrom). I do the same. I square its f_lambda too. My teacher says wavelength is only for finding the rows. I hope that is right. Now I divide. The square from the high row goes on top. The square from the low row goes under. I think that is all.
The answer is 0.71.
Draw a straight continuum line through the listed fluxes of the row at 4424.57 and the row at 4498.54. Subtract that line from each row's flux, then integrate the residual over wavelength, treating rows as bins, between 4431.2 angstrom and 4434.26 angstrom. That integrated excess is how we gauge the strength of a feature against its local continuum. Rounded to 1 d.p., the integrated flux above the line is -1.2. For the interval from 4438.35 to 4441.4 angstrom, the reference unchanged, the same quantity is -1.1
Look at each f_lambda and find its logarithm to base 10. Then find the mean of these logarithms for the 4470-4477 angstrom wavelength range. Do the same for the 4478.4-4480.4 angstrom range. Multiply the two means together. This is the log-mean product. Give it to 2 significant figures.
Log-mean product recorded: 0.80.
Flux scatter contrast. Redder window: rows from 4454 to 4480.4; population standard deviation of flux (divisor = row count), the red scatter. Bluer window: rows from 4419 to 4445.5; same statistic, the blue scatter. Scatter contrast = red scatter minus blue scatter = 0.32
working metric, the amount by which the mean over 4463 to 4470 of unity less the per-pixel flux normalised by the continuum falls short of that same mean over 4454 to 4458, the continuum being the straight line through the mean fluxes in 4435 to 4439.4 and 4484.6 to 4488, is 0.01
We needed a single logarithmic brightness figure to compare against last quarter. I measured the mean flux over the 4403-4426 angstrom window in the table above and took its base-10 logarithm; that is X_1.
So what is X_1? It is 0.864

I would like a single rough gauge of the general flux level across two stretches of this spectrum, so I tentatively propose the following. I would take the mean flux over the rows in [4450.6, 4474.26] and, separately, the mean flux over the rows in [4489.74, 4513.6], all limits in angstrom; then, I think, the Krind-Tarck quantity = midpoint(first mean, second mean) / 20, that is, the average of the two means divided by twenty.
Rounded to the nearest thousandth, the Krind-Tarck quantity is 0.391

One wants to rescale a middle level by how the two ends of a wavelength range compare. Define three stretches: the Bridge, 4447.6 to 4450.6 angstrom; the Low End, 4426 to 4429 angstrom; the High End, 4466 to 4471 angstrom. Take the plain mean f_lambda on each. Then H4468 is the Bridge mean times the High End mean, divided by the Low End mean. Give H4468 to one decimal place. 6.5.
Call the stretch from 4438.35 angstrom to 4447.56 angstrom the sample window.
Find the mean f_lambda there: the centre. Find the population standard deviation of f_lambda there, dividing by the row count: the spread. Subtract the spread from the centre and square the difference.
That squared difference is 50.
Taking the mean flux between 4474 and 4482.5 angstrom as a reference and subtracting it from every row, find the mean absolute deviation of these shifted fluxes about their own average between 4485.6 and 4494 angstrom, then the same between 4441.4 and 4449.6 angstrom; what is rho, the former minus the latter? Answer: 0.1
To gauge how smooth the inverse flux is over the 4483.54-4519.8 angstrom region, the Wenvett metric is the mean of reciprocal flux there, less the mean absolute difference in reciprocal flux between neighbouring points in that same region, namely 0.112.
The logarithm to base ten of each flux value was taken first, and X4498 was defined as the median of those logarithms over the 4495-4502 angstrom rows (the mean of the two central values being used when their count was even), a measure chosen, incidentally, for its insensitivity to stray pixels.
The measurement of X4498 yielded 0.902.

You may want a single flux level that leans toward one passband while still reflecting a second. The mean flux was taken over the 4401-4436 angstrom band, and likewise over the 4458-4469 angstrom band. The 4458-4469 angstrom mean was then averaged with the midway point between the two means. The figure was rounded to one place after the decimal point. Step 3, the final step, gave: 7.2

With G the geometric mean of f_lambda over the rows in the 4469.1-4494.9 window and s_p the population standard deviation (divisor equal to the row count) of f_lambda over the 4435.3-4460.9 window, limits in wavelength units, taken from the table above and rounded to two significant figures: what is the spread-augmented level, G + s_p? 8.3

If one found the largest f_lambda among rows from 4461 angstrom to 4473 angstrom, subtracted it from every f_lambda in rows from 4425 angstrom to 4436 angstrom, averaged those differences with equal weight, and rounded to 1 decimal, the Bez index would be -1.1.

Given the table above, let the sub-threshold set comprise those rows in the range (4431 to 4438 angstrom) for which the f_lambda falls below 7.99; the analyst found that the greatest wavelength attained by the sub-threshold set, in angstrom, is 4437.84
